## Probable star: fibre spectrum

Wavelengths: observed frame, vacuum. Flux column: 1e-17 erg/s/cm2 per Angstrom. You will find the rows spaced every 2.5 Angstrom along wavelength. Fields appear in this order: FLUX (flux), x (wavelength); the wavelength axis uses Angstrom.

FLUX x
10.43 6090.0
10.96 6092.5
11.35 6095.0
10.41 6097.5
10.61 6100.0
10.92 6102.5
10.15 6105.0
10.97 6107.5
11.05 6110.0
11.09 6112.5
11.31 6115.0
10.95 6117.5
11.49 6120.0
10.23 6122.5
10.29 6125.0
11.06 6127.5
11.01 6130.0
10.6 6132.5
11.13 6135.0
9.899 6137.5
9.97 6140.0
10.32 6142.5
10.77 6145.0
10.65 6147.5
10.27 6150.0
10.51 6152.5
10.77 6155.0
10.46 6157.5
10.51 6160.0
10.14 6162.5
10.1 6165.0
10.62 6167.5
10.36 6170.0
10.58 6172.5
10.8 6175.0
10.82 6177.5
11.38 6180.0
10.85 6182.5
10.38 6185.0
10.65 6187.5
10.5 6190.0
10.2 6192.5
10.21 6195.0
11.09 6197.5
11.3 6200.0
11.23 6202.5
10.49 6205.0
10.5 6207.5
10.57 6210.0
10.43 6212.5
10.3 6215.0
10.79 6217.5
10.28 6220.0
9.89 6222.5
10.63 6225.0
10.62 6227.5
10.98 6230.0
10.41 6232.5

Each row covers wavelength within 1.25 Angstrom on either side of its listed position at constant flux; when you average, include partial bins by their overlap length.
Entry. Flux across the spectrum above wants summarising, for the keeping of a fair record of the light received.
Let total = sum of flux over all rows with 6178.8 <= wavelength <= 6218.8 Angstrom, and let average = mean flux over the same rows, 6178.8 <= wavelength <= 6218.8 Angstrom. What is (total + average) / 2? 91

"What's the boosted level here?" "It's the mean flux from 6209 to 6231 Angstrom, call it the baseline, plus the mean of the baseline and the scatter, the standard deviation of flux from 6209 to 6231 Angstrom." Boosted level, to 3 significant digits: 15.9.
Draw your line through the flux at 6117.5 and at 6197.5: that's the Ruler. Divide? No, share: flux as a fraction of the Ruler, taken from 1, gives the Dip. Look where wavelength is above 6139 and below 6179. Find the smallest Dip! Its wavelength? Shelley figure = 6145.0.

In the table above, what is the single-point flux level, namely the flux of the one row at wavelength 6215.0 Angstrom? 10.3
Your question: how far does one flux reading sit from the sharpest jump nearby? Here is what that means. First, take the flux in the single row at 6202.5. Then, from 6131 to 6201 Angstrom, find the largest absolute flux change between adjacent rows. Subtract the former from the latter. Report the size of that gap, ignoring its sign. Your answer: 10.00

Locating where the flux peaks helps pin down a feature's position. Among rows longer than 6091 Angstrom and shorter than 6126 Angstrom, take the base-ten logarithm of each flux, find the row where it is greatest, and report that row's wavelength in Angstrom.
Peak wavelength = 6120.0 Angstrom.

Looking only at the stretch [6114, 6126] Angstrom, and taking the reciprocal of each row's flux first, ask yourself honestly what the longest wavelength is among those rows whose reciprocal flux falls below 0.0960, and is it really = 6120.0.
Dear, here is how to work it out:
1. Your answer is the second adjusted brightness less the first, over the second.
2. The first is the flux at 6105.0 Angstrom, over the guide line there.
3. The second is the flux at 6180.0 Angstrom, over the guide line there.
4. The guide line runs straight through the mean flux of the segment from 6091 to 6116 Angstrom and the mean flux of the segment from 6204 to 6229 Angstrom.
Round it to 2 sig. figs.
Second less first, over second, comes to 0.13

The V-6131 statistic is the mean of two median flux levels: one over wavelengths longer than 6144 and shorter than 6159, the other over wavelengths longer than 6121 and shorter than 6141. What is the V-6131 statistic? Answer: 10.51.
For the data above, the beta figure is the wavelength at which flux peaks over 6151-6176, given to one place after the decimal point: 6175.0 Angstrom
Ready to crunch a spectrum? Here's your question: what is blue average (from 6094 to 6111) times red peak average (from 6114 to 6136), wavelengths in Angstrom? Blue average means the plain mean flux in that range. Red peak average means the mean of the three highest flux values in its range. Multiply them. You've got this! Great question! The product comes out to 122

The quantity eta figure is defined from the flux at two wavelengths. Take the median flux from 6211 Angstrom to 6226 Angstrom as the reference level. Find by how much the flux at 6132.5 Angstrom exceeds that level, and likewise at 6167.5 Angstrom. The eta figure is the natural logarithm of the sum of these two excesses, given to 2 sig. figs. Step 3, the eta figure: -0.71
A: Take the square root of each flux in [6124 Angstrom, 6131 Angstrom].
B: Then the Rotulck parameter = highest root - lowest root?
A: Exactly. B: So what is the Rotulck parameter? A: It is 0.12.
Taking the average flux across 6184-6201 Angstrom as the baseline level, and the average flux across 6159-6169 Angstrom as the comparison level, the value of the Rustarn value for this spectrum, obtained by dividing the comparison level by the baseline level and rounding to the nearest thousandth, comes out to 0.974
